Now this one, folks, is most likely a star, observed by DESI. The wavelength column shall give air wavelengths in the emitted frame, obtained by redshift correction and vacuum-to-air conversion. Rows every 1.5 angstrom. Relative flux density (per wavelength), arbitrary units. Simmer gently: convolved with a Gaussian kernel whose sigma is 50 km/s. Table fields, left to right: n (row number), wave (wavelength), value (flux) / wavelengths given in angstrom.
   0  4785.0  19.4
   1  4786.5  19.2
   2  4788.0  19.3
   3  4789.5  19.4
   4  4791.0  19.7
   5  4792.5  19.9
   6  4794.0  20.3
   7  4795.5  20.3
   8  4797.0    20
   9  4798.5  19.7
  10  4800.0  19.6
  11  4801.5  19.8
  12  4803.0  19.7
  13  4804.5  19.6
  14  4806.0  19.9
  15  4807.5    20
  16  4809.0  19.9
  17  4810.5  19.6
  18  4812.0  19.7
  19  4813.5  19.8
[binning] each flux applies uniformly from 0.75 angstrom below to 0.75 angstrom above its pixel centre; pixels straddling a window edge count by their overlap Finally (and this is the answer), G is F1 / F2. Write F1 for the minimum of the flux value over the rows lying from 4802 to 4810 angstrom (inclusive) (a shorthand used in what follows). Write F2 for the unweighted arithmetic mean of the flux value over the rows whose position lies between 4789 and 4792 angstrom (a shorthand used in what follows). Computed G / 1.00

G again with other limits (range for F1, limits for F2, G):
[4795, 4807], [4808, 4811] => 0.99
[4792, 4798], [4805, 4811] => 1.00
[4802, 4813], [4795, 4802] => 0.99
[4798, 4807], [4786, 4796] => 0.99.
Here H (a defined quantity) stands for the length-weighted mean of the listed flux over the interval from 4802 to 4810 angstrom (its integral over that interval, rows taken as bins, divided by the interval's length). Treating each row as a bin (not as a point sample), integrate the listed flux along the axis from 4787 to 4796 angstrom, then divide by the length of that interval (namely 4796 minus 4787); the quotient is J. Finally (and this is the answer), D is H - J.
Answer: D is 0.03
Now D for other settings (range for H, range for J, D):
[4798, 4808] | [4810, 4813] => 0.09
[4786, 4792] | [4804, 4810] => -0.42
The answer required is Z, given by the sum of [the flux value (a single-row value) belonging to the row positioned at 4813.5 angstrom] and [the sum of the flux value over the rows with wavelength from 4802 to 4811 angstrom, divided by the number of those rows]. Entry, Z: 39.6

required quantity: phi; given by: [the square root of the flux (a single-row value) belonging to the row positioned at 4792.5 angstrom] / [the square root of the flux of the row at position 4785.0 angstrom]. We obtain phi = 1.01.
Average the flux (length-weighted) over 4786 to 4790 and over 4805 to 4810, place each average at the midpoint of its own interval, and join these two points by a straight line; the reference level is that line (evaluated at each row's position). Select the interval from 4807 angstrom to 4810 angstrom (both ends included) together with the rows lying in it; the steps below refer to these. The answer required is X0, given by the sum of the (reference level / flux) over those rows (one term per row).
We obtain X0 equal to 2.00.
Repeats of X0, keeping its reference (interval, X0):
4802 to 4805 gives 2.01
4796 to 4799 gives 1.97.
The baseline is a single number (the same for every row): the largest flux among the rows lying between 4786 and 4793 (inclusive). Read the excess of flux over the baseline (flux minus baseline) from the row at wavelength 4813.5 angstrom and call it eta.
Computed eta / -0.10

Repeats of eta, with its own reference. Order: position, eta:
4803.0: -0.20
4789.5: -0.50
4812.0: -0.20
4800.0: -0.30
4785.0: -0.50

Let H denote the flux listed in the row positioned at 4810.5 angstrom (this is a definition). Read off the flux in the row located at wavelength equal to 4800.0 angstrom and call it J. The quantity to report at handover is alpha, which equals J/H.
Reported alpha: 1.00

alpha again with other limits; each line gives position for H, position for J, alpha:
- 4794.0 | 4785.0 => 0.96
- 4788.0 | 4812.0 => 1.02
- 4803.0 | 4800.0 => 0.99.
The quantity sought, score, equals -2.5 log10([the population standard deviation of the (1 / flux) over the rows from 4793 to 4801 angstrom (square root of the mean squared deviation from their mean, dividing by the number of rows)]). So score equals 7.8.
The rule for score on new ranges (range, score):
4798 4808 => 8.6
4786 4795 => 7.5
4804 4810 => 8.5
